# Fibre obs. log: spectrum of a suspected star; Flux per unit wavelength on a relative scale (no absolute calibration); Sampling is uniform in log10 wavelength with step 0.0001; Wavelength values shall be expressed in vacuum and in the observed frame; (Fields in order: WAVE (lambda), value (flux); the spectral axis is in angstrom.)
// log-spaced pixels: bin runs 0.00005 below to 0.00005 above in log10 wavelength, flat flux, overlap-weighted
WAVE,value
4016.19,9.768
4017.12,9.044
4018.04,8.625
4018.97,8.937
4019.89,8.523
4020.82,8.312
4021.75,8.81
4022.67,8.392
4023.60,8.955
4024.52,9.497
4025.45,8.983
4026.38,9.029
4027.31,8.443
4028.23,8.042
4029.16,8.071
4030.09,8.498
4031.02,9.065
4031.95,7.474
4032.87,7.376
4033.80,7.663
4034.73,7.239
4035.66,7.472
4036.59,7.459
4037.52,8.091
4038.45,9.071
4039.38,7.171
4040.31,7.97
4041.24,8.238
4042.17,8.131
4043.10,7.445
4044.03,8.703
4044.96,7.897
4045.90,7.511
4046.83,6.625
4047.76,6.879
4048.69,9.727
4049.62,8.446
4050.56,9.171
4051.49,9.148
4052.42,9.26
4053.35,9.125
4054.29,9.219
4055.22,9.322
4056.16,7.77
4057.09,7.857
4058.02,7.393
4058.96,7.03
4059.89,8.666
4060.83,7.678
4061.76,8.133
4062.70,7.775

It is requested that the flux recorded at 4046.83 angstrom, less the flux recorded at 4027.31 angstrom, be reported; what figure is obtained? -1.8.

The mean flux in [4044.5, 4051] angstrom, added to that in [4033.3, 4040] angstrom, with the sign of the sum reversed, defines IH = -15.8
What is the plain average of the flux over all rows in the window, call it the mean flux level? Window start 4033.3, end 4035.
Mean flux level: 7.5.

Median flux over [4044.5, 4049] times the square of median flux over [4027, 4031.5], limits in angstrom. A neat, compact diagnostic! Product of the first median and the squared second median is 535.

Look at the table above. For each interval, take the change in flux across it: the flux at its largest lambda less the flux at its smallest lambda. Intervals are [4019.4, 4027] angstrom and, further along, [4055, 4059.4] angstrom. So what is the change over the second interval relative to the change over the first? -4.5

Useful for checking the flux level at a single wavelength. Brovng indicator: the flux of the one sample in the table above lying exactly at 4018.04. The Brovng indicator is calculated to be 8.625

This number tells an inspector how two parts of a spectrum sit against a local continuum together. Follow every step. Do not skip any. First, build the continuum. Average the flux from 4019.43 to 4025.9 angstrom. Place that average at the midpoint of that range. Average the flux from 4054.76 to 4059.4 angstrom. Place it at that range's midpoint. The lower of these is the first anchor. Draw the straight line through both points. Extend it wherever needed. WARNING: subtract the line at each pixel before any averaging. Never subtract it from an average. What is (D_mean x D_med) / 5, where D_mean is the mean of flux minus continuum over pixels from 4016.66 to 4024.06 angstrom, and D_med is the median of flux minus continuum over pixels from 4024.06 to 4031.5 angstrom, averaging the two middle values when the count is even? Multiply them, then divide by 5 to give -0.0027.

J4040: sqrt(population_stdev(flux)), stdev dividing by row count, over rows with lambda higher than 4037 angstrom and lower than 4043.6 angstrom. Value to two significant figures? 0.75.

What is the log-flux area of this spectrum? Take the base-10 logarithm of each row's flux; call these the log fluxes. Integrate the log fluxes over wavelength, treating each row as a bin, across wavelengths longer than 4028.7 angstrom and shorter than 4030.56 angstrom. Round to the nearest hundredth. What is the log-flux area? 1.70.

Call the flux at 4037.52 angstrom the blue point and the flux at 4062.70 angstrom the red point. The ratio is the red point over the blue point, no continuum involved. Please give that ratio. 0.96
